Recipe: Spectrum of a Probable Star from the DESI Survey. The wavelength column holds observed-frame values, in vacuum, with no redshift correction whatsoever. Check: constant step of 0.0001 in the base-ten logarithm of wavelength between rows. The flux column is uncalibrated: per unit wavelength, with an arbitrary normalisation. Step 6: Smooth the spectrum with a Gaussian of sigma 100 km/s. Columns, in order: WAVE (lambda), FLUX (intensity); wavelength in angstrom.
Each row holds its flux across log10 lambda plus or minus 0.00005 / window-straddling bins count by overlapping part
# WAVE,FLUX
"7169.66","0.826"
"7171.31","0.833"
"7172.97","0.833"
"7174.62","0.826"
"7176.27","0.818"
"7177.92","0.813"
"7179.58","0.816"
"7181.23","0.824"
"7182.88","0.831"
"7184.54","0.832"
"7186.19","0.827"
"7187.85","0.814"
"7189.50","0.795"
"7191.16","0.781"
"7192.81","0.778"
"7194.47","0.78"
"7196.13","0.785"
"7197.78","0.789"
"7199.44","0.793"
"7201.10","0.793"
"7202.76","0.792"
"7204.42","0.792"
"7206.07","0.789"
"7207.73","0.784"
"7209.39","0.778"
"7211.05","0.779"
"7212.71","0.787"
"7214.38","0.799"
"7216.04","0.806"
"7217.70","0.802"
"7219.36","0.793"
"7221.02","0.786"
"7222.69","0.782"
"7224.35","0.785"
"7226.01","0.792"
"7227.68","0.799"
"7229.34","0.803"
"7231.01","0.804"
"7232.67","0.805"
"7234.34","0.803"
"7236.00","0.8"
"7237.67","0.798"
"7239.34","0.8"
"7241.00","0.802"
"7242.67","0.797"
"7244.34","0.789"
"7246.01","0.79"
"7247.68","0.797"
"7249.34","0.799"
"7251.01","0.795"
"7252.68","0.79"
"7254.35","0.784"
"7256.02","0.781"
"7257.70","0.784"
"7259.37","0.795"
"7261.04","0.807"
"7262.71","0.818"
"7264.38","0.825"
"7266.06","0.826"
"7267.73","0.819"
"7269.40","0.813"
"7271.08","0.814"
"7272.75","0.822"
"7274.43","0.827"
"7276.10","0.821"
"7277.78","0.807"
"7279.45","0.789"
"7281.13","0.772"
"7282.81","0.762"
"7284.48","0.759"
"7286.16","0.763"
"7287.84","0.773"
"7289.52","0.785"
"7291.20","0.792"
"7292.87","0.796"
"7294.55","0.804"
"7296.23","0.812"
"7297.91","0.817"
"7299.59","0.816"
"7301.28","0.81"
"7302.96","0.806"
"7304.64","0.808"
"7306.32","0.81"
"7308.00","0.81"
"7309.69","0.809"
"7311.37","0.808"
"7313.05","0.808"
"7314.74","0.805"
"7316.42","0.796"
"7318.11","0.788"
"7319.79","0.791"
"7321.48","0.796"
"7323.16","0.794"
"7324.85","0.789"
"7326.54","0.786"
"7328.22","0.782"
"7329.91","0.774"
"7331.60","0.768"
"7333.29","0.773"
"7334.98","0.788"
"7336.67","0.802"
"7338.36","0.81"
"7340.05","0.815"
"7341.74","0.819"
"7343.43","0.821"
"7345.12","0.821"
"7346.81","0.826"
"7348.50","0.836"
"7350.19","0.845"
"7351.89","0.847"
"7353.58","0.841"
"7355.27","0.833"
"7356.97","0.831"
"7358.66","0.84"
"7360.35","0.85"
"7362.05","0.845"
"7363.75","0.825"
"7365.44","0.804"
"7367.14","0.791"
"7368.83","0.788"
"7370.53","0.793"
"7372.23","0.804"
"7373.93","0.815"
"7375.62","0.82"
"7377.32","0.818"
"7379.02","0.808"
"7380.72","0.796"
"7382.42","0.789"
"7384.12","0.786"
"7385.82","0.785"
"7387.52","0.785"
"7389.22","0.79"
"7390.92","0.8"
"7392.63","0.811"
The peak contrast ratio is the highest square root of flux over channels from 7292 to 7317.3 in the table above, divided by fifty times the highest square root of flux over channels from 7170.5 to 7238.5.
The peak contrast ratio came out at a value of 0.0198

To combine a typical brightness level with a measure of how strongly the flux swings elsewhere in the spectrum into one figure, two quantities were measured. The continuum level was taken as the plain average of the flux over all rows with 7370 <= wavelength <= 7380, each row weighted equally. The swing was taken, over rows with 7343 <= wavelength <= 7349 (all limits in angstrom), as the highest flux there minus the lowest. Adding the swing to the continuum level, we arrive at 0.825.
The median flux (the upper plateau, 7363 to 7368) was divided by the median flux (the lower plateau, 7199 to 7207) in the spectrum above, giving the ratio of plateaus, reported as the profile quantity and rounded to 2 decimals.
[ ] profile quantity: 1.02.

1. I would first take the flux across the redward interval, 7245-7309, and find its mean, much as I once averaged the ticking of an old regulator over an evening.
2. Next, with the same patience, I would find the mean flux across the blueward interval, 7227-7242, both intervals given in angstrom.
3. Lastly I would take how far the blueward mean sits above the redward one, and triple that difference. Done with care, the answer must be 0.005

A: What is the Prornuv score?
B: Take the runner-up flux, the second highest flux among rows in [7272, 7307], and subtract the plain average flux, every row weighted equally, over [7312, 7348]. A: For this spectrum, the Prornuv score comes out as 0.024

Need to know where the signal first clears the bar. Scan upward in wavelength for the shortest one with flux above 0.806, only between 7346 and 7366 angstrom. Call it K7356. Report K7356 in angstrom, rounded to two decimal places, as 7346.81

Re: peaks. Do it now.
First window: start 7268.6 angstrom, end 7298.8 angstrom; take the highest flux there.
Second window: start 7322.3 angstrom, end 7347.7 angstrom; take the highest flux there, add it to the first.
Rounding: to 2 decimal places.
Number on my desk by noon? 1.65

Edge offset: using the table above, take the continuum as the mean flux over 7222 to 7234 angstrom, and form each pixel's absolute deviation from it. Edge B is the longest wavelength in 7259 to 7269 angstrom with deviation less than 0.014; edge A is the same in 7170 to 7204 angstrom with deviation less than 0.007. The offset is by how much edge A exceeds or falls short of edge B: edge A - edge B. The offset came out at -58.3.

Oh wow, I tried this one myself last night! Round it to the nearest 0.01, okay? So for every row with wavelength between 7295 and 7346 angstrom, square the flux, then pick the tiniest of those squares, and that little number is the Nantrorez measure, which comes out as 0.59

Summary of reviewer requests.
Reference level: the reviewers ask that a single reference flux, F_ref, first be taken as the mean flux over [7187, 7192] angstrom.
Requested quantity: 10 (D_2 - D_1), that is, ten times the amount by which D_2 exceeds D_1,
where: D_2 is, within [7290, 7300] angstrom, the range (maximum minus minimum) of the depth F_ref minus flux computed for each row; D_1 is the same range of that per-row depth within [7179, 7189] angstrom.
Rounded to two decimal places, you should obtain 0.07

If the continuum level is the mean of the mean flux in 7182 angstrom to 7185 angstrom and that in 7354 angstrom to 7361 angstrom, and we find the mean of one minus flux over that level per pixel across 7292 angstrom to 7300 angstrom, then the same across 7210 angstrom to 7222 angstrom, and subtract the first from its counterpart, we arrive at 0.019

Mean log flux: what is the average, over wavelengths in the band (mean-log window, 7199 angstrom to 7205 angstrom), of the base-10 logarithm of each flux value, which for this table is -0.101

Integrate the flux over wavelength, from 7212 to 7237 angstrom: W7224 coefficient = 19.9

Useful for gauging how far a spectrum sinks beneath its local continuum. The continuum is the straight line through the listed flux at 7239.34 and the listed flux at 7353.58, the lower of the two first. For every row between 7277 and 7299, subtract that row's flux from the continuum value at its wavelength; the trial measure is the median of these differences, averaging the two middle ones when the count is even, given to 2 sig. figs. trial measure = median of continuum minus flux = 0.027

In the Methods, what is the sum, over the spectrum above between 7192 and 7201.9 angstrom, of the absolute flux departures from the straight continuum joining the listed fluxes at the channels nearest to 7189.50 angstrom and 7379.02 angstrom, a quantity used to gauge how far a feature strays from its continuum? 0.06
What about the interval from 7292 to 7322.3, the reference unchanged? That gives 0.14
